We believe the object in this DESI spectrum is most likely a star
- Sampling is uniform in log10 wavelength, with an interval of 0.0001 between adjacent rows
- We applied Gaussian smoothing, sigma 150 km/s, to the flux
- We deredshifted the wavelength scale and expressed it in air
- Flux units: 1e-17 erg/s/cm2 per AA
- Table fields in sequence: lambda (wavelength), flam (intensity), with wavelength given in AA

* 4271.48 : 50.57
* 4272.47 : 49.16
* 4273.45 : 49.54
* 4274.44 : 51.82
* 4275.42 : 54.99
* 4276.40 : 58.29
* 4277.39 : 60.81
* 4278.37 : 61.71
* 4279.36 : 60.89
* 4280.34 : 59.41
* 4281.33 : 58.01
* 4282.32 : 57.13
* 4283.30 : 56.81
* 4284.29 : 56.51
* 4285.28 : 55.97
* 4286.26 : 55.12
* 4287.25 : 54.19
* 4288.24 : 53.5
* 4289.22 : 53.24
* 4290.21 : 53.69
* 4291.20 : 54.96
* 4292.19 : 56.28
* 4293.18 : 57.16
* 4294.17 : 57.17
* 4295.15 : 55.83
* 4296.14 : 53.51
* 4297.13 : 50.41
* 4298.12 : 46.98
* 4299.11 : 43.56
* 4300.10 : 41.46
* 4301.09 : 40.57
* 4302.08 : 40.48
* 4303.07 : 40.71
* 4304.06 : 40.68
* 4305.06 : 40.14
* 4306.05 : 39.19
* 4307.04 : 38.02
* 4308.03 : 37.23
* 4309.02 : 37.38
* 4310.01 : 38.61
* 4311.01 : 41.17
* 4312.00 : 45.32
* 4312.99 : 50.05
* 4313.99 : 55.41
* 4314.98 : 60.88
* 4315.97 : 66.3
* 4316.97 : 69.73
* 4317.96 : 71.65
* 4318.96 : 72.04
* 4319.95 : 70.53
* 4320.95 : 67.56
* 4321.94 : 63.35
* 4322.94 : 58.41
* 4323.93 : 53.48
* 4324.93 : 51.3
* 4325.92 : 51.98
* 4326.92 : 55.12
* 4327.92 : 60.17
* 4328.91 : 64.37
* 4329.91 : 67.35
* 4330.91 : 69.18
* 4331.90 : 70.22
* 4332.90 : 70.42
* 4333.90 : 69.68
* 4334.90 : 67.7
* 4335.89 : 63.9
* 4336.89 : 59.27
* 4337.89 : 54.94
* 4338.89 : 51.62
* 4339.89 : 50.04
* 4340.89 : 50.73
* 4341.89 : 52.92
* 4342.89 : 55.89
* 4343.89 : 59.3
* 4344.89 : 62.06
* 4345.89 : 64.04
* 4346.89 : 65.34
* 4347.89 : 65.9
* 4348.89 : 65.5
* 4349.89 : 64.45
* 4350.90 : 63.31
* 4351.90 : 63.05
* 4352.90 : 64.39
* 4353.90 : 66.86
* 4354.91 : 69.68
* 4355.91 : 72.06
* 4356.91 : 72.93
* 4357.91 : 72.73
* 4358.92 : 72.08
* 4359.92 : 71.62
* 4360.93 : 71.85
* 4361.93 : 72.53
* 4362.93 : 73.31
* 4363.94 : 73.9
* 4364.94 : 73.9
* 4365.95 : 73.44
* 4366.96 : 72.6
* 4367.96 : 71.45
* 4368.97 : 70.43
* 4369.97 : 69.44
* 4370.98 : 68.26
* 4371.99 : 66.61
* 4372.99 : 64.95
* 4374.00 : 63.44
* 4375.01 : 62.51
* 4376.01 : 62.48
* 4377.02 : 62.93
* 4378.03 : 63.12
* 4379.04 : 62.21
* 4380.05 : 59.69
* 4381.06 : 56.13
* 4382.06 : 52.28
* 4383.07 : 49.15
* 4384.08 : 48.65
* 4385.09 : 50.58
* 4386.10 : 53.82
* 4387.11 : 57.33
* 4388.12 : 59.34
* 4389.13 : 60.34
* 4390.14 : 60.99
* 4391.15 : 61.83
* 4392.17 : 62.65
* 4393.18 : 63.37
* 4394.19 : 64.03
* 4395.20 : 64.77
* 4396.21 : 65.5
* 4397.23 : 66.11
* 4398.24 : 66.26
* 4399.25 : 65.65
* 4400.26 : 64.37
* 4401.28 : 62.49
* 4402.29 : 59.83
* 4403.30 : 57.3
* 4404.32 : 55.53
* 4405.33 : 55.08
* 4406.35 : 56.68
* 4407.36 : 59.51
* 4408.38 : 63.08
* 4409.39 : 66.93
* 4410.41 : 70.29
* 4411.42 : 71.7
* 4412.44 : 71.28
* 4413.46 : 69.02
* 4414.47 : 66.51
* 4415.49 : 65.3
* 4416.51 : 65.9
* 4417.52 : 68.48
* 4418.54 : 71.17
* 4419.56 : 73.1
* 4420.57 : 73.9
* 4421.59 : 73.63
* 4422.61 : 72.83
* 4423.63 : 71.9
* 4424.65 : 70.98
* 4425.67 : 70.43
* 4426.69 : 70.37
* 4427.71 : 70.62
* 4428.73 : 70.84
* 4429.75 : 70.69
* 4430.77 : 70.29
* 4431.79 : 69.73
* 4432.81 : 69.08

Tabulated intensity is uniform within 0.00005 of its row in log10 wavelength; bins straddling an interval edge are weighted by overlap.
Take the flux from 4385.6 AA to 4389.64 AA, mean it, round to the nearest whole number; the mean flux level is 58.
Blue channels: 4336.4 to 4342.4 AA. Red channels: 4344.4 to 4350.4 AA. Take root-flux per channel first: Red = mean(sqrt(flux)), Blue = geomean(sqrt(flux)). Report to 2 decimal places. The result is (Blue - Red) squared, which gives 0.55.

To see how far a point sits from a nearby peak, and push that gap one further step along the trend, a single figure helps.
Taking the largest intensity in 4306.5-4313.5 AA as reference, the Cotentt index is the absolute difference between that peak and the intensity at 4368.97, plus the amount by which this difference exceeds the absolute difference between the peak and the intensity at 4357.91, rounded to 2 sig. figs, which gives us 18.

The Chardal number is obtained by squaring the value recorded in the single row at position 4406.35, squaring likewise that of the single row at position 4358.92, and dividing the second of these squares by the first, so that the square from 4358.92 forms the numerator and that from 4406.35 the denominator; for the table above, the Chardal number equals 1.6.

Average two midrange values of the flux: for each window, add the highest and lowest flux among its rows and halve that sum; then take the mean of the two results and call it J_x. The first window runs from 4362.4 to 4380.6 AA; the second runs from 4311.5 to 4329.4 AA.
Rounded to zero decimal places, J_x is 63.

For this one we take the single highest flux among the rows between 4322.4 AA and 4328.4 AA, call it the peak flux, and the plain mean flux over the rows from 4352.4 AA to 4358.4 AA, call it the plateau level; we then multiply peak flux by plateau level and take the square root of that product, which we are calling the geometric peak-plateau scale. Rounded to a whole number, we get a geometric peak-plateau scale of 65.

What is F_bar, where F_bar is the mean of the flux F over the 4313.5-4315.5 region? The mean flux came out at 58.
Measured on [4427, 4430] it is 71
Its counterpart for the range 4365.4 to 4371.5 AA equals 71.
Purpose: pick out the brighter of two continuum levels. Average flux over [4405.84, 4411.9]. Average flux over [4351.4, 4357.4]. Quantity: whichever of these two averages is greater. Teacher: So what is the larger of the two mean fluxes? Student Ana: 68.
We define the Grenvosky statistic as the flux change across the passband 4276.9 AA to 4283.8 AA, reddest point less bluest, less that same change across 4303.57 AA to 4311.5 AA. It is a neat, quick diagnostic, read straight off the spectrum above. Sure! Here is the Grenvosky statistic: -4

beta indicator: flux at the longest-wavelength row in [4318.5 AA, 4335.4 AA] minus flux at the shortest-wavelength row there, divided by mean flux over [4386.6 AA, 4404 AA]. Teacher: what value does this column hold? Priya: -0.1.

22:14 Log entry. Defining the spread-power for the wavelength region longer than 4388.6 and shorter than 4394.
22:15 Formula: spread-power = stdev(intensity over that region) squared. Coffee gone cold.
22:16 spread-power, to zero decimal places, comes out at 1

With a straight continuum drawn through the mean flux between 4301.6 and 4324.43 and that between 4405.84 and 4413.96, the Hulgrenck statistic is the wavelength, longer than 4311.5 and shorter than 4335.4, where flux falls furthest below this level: 4312.00 AA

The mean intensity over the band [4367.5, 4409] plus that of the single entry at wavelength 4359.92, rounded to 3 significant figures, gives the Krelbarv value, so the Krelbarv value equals 133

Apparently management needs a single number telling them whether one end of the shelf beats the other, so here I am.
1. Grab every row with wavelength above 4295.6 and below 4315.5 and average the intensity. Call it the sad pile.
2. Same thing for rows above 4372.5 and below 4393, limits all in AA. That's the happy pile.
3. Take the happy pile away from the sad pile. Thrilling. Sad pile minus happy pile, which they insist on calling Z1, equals -15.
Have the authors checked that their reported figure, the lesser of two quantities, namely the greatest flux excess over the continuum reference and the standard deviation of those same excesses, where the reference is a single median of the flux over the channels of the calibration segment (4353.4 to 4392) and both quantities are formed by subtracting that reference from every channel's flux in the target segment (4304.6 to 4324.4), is 6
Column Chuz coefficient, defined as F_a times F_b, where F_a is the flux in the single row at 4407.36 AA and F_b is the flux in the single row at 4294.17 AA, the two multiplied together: 3402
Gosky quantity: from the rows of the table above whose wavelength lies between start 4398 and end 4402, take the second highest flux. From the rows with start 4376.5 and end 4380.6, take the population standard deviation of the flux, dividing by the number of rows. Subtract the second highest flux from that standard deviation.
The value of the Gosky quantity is -64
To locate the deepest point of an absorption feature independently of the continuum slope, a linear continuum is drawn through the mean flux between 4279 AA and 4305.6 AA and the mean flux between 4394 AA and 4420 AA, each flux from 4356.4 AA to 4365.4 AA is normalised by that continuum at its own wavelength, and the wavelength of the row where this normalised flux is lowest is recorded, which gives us 4359.92 AA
